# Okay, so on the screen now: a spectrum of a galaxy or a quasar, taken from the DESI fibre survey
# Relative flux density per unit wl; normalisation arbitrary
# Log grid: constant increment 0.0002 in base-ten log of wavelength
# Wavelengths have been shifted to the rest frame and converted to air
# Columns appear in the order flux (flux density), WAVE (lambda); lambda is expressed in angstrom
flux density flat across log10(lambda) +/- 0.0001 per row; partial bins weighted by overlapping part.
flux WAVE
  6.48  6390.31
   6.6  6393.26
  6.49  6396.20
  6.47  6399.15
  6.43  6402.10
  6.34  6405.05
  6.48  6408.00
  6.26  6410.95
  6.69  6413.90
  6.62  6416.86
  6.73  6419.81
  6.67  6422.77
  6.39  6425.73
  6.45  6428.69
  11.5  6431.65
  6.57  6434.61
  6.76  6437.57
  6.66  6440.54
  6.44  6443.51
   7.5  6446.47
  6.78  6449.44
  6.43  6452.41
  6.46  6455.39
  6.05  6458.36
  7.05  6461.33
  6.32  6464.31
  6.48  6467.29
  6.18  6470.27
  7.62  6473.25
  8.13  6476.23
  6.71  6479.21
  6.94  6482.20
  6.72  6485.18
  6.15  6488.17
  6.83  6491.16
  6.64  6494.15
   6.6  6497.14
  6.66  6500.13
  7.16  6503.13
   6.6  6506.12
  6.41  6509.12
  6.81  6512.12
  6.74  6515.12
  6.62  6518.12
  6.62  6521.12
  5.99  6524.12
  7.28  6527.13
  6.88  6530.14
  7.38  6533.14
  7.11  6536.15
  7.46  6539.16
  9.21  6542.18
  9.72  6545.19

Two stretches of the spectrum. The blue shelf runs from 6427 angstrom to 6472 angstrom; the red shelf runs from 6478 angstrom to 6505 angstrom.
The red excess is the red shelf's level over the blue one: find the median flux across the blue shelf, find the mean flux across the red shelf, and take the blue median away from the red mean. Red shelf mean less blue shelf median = 0.23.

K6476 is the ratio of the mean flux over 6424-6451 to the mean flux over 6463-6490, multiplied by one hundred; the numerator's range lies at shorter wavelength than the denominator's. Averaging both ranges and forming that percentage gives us 106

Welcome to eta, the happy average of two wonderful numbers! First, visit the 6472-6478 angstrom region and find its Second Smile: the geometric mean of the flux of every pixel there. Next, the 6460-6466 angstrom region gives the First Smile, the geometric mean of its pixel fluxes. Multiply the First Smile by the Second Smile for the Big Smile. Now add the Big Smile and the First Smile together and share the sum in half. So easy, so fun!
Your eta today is 29.6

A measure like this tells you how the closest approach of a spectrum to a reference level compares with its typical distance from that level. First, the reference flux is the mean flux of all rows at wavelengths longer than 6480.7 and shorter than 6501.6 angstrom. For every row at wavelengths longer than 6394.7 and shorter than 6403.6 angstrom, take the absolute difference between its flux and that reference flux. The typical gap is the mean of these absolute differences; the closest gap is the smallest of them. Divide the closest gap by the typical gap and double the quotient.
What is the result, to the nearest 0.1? 1.7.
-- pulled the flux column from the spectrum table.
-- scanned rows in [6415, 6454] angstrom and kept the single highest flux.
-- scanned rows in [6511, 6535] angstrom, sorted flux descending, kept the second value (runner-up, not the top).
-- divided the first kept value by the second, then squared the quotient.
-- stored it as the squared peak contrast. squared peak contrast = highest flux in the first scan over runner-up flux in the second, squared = 2.50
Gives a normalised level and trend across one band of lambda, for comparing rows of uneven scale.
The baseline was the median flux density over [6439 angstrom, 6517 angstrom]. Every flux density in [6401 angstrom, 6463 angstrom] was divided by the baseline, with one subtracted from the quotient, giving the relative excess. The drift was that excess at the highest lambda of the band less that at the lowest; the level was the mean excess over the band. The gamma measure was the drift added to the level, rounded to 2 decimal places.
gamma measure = 0.12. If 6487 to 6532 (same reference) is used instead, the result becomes 0.11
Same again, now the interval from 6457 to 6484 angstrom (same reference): 0.16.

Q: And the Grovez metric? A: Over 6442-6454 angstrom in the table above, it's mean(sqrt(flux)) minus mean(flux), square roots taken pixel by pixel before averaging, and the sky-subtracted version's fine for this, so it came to -4.2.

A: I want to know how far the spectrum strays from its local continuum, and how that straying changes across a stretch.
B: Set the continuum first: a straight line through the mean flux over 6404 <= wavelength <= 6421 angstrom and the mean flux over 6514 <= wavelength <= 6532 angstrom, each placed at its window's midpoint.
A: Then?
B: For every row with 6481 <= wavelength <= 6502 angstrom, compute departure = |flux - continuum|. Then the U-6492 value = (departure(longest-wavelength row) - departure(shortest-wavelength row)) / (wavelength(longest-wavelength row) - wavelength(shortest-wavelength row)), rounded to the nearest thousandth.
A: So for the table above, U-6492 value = -0.017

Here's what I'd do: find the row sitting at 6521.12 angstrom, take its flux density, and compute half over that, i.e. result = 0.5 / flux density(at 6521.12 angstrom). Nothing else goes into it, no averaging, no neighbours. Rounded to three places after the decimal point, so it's 0.076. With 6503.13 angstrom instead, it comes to 0.070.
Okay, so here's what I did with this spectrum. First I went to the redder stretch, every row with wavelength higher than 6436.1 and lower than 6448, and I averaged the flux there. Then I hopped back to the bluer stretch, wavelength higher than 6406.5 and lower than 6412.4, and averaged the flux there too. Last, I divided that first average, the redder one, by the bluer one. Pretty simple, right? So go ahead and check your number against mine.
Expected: 1.07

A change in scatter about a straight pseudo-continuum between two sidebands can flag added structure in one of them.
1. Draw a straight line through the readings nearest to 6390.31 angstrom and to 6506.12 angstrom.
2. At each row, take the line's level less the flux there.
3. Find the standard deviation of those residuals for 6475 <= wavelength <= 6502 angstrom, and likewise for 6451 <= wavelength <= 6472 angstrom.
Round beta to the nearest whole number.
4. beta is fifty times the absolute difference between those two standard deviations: 11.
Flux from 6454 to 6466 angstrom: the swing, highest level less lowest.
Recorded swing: 1.0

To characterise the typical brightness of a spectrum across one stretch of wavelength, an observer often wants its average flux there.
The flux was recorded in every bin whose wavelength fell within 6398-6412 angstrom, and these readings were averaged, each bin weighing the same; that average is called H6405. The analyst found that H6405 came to 6.40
